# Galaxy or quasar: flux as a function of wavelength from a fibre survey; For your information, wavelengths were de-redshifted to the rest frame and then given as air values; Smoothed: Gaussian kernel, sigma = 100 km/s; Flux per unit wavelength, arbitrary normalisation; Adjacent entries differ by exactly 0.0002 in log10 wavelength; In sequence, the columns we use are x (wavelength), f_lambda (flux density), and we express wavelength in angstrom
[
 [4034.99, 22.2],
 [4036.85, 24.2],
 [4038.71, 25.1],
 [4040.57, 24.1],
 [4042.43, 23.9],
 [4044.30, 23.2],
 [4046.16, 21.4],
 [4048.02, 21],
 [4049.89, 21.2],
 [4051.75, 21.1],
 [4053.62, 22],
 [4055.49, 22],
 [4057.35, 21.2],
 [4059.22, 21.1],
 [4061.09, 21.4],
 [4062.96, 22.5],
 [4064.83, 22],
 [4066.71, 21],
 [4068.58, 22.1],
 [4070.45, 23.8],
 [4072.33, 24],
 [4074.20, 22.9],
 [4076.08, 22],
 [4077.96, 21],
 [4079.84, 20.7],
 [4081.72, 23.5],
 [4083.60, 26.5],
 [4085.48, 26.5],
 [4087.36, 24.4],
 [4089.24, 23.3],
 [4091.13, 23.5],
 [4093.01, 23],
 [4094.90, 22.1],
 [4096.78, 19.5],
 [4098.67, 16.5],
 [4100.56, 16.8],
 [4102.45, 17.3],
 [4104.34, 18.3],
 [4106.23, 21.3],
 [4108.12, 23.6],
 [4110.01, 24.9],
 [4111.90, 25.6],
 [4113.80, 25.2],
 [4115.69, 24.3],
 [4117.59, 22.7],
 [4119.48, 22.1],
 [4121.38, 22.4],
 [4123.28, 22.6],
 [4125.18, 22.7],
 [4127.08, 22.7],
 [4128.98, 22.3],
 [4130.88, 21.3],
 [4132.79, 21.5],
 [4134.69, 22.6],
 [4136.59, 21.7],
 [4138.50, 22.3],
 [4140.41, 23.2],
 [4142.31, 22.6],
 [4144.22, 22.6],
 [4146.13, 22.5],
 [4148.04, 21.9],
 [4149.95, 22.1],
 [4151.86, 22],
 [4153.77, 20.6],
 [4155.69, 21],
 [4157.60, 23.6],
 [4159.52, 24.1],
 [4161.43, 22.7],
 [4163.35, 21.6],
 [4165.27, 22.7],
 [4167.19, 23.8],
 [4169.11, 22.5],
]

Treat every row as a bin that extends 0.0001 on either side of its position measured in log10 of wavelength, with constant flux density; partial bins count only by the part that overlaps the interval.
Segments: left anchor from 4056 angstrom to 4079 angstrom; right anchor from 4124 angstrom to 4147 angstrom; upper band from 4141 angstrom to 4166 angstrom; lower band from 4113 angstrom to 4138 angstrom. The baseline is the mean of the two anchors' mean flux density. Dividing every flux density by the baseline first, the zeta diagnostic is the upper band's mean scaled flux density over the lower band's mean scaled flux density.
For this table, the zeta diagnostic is 0.99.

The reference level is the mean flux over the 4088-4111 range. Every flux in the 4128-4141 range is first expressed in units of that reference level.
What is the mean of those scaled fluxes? 1.06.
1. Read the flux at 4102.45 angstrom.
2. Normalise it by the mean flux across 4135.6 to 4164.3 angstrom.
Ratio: 0.78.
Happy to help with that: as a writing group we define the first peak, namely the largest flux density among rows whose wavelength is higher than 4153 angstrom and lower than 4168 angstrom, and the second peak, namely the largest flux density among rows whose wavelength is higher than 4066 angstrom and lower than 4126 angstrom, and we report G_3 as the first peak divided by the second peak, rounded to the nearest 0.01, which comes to 0.91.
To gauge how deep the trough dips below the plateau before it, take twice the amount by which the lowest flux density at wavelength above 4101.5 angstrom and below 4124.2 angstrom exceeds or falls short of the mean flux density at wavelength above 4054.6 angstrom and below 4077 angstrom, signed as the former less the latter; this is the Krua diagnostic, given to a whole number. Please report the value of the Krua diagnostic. -10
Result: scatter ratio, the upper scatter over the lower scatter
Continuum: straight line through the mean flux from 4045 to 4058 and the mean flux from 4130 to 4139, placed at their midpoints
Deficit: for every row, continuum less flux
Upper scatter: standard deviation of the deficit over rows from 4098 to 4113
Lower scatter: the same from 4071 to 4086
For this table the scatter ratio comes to 1.70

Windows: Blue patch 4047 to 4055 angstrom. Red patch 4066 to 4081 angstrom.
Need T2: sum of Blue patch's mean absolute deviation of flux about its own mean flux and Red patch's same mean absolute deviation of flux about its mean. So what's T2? 1.4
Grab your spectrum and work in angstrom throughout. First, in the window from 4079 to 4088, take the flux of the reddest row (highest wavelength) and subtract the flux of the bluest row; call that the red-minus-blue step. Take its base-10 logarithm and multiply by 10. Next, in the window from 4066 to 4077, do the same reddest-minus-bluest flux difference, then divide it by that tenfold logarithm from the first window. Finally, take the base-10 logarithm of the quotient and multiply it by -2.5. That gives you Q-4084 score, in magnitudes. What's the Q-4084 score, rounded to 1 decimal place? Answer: 1.9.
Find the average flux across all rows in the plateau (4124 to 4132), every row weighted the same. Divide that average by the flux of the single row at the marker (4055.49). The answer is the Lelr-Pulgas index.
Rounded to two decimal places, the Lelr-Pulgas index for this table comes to 1.01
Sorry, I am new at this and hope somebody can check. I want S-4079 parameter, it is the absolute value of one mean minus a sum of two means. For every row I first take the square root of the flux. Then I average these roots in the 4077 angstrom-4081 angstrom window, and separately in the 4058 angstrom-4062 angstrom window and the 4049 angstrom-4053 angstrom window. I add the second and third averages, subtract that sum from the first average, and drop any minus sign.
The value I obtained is 4.64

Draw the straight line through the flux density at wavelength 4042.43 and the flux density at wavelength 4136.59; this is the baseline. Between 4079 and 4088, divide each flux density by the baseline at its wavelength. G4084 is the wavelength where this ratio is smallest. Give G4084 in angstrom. 4079.84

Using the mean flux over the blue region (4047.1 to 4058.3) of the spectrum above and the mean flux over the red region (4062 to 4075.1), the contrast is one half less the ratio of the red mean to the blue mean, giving -0.56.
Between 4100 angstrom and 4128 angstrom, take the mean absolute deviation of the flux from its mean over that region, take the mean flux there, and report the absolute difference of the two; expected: 20.2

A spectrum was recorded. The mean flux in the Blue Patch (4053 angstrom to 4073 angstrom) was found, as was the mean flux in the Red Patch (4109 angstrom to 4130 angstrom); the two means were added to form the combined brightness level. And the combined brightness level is 45.5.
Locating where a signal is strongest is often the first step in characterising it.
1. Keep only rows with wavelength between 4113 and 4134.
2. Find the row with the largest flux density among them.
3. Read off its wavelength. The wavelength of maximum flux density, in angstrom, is 4113.80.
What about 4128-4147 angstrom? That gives 4140.41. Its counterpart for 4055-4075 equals 4072.33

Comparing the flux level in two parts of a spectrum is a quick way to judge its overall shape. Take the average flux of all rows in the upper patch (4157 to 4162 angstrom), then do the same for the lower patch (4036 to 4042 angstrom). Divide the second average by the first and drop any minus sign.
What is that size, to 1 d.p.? 1.0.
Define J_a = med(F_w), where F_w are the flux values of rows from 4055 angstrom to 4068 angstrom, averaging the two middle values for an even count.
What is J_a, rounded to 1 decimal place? 21.4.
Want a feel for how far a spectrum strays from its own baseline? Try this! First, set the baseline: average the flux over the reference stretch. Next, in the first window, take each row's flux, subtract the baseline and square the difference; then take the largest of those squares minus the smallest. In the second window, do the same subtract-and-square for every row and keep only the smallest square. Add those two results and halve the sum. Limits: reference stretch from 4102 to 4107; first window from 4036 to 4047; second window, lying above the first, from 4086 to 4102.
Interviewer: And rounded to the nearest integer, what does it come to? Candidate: 16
